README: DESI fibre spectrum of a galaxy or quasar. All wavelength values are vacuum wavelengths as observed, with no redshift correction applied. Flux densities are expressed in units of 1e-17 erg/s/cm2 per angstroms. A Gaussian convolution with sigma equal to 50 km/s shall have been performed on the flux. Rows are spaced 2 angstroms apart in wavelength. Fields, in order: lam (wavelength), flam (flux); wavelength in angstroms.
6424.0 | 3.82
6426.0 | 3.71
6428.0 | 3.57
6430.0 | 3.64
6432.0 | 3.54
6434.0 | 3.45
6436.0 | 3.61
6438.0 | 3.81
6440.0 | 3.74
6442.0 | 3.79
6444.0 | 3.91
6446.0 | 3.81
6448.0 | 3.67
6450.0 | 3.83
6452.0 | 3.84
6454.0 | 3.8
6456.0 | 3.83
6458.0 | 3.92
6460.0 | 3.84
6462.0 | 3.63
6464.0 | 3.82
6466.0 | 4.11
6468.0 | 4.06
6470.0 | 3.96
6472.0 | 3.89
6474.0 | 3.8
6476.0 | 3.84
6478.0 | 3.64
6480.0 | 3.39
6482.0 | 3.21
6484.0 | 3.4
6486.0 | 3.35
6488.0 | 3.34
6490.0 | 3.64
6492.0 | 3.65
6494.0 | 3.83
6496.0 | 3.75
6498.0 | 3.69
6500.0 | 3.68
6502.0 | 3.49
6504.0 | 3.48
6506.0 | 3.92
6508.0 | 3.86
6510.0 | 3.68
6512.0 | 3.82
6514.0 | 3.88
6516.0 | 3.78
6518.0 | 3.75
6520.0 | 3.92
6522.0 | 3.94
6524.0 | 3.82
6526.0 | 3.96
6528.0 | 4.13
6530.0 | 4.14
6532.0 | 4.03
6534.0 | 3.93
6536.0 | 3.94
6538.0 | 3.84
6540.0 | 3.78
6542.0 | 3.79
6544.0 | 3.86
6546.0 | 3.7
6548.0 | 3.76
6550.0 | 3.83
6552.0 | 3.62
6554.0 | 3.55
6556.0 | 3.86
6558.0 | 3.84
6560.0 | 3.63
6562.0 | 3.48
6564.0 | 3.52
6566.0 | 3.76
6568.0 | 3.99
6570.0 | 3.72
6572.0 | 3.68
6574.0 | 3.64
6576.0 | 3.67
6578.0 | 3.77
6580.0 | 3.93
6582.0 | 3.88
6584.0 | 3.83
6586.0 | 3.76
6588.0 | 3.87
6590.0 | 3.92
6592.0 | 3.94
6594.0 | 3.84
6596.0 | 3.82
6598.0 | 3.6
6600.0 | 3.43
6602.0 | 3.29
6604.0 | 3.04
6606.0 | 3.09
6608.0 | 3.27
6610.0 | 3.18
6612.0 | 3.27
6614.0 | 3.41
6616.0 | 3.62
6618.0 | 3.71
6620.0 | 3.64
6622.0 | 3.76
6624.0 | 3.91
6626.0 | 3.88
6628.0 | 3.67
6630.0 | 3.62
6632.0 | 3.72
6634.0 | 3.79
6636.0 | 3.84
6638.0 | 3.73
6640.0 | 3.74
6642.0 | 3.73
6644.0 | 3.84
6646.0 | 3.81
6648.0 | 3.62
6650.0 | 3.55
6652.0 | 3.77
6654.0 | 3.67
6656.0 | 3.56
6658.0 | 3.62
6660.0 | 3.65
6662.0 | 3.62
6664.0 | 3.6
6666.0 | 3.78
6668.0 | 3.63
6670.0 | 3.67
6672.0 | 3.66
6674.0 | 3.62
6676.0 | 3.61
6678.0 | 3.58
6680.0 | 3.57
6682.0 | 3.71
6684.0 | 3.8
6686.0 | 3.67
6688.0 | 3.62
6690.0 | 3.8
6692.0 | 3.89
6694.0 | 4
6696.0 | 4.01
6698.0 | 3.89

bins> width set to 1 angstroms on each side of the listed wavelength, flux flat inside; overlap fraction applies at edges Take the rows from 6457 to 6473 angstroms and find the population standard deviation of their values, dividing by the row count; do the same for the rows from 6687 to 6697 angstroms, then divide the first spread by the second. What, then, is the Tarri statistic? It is 1.0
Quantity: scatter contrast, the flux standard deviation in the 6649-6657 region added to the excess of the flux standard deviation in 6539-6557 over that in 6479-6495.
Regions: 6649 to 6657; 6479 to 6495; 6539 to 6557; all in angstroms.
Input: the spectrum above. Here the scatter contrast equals 0.00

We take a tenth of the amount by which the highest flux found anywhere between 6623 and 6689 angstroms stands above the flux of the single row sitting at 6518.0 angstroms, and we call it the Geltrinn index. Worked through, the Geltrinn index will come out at 0.016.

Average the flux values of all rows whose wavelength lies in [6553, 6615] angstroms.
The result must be 3.63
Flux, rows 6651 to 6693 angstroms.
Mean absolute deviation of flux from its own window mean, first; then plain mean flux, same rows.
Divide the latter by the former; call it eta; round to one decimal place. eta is 53.4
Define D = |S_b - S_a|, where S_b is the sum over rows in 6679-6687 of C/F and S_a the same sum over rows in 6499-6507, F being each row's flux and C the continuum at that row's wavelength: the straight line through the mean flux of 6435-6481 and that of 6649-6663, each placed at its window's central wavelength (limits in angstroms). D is 0.23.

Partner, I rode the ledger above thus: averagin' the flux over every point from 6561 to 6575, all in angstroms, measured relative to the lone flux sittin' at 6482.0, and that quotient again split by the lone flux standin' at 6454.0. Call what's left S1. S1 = 0.302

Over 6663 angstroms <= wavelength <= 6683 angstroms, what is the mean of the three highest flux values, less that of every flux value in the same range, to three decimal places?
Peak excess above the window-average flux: 0.077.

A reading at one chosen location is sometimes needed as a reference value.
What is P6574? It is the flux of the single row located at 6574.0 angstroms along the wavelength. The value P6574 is 3.64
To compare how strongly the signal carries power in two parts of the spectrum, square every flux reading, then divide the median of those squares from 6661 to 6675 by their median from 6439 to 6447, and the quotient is 0.91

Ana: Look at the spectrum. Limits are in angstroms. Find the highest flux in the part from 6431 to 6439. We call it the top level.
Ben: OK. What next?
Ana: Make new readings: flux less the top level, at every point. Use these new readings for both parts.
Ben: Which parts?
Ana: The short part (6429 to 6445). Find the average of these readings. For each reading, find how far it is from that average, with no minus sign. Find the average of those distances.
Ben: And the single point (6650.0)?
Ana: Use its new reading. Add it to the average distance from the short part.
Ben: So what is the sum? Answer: -0.13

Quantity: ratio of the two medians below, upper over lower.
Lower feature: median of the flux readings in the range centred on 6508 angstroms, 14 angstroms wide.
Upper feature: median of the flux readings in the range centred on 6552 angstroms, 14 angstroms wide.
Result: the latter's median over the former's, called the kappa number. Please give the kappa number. 0.98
